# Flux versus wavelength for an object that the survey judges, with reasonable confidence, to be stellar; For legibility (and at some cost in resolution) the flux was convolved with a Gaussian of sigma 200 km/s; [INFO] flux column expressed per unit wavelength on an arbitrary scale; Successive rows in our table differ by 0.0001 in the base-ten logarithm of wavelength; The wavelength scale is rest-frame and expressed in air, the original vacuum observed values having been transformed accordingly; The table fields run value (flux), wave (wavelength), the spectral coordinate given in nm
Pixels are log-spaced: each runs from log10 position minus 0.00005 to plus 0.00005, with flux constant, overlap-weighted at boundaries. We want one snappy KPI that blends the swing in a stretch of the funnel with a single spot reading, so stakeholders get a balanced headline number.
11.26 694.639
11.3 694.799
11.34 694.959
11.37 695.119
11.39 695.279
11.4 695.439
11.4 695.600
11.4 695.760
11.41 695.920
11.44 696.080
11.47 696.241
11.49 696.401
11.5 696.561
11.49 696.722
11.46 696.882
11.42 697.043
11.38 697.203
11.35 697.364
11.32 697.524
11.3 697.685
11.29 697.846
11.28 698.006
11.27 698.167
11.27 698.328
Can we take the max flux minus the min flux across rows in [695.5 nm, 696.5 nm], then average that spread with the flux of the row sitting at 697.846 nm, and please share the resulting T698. 5.69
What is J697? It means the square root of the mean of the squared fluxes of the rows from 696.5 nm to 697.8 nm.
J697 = 11.4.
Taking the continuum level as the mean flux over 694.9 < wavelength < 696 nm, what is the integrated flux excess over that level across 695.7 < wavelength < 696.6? 0.06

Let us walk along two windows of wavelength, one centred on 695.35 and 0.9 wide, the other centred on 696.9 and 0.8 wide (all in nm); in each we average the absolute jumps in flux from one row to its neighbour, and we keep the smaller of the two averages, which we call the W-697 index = 0.012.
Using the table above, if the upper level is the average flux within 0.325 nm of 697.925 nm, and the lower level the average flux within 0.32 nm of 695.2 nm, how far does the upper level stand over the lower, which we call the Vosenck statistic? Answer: -0.09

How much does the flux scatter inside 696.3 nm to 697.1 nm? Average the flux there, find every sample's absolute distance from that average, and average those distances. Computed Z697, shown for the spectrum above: 0.026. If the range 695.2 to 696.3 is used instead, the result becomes 0.022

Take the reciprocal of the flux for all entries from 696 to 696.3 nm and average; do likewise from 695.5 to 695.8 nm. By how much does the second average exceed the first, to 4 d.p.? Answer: 0.0004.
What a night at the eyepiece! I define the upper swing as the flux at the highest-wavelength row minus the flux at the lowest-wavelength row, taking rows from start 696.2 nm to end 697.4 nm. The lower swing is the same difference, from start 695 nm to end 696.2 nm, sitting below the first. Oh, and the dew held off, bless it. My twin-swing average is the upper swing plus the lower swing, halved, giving -0.025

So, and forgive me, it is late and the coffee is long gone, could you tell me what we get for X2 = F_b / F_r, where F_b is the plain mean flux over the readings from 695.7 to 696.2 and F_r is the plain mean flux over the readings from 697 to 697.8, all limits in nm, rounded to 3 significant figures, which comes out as 1.01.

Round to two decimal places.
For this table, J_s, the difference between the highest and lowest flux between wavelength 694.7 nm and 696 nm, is 0.11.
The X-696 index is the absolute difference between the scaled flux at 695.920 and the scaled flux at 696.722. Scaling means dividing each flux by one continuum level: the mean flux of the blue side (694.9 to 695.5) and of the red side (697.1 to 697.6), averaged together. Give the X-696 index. 0.0070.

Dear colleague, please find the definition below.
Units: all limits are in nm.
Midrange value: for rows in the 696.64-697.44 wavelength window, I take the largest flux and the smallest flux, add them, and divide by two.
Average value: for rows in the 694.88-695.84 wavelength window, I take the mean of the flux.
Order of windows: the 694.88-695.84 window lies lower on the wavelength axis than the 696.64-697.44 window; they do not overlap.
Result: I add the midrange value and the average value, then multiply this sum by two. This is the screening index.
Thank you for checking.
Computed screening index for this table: 45.6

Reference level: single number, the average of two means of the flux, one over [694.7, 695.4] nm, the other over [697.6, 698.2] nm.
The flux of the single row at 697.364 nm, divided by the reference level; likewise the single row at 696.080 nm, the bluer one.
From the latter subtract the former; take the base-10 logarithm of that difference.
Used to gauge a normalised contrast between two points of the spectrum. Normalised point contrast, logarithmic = -2.10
